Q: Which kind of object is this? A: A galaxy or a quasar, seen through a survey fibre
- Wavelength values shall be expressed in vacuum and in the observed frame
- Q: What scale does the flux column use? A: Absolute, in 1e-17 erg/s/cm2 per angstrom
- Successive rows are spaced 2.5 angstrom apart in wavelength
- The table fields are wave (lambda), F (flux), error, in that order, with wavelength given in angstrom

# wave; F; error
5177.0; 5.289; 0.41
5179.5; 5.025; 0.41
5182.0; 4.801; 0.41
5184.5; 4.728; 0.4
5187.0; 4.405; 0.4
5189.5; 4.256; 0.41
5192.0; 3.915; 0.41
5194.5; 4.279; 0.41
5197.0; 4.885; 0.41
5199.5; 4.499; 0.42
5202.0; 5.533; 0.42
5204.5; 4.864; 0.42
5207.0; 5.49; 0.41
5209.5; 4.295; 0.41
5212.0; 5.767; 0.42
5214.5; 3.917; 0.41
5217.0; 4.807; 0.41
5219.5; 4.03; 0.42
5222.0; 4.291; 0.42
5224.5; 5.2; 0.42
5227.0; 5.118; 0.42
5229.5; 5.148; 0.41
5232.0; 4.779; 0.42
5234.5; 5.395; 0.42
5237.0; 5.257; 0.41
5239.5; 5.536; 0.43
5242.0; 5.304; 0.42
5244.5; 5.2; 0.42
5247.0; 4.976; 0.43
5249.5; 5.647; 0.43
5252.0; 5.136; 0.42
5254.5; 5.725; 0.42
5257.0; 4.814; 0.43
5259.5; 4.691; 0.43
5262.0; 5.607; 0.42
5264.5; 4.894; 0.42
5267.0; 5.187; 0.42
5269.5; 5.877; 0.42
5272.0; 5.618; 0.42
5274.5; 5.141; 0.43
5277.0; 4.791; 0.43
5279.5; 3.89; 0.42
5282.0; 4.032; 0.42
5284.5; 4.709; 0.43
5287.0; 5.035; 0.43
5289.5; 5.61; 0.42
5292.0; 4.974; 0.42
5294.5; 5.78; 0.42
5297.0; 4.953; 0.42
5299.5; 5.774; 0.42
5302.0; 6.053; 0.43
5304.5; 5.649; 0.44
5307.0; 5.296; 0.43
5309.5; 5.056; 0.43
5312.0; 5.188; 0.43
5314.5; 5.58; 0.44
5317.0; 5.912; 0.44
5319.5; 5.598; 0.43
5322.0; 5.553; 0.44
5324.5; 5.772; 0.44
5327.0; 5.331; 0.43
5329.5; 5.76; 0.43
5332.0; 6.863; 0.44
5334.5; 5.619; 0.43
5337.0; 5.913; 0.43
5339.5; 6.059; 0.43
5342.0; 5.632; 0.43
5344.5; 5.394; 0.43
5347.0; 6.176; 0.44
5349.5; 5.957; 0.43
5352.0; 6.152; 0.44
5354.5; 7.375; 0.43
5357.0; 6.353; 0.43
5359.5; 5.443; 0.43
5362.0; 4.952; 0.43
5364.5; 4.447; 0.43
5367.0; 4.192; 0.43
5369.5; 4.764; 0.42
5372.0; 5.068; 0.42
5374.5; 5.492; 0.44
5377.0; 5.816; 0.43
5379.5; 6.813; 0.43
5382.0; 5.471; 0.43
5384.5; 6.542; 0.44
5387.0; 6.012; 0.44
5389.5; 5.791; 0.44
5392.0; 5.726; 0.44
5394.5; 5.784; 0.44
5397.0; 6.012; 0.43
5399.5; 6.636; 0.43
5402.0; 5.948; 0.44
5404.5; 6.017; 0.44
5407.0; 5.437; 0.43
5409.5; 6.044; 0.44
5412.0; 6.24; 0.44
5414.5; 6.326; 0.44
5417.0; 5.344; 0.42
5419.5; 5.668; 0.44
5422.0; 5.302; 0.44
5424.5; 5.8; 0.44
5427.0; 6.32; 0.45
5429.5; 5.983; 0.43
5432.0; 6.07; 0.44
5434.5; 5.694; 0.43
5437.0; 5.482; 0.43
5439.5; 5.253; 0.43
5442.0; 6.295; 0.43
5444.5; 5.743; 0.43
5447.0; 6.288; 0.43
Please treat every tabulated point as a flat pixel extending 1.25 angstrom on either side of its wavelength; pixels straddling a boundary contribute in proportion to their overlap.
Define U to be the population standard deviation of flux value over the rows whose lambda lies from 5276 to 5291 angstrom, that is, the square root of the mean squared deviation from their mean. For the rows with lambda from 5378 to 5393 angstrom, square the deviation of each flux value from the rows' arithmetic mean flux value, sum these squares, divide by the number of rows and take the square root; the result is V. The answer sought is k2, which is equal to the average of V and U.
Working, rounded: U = 0.58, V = 0.47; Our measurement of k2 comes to 0.53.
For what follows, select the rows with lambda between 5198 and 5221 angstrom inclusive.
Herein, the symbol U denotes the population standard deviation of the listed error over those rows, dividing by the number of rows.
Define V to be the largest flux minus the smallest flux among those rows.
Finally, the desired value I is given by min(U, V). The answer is 0.0050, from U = 0.0050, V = 1.85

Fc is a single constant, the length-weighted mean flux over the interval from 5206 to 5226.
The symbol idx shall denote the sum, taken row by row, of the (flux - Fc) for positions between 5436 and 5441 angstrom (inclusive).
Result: 1.3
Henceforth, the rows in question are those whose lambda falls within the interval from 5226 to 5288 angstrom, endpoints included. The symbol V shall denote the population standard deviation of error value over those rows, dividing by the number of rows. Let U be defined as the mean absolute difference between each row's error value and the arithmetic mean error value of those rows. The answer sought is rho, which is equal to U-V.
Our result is -0.0008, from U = 0.0052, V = 0.0060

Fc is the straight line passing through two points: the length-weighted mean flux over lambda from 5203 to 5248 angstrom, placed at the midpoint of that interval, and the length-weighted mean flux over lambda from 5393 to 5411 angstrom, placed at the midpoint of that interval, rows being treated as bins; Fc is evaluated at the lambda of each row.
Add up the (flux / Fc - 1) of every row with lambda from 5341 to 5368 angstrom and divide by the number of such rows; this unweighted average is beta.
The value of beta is -0.011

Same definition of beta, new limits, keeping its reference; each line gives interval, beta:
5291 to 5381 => 0.006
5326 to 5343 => 0.051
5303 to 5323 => 0.001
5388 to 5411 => -0.006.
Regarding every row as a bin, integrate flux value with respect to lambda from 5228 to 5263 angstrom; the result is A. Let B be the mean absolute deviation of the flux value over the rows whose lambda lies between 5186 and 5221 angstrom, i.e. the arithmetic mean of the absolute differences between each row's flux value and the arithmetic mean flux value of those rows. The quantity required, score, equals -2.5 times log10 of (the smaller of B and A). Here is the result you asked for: 0.7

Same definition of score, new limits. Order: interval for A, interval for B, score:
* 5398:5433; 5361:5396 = 0.6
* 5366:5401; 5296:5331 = 1.4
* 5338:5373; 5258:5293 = 0.9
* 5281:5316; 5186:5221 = 0.7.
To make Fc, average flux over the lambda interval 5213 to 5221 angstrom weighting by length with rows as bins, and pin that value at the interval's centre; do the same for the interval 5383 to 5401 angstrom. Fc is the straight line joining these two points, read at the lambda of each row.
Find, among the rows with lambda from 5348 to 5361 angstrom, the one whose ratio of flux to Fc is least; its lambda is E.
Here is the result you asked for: 5359.5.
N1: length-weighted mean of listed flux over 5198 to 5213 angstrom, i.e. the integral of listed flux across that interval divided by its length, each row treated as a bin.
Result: 5.1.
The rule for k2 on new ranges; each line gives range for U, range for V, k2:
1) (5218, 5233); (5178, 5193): 0.41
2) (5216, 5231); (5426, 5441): 0.41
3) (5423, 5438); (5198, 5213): 0.41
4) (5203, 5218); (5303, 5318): 0.47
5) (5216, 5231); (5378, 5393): 0.46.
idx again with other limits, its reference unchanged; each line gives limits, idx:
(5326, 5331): 1.7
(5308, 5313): 0.8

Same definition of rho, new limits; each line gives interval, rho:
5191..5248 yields -0.0008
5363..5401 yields -0.0009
